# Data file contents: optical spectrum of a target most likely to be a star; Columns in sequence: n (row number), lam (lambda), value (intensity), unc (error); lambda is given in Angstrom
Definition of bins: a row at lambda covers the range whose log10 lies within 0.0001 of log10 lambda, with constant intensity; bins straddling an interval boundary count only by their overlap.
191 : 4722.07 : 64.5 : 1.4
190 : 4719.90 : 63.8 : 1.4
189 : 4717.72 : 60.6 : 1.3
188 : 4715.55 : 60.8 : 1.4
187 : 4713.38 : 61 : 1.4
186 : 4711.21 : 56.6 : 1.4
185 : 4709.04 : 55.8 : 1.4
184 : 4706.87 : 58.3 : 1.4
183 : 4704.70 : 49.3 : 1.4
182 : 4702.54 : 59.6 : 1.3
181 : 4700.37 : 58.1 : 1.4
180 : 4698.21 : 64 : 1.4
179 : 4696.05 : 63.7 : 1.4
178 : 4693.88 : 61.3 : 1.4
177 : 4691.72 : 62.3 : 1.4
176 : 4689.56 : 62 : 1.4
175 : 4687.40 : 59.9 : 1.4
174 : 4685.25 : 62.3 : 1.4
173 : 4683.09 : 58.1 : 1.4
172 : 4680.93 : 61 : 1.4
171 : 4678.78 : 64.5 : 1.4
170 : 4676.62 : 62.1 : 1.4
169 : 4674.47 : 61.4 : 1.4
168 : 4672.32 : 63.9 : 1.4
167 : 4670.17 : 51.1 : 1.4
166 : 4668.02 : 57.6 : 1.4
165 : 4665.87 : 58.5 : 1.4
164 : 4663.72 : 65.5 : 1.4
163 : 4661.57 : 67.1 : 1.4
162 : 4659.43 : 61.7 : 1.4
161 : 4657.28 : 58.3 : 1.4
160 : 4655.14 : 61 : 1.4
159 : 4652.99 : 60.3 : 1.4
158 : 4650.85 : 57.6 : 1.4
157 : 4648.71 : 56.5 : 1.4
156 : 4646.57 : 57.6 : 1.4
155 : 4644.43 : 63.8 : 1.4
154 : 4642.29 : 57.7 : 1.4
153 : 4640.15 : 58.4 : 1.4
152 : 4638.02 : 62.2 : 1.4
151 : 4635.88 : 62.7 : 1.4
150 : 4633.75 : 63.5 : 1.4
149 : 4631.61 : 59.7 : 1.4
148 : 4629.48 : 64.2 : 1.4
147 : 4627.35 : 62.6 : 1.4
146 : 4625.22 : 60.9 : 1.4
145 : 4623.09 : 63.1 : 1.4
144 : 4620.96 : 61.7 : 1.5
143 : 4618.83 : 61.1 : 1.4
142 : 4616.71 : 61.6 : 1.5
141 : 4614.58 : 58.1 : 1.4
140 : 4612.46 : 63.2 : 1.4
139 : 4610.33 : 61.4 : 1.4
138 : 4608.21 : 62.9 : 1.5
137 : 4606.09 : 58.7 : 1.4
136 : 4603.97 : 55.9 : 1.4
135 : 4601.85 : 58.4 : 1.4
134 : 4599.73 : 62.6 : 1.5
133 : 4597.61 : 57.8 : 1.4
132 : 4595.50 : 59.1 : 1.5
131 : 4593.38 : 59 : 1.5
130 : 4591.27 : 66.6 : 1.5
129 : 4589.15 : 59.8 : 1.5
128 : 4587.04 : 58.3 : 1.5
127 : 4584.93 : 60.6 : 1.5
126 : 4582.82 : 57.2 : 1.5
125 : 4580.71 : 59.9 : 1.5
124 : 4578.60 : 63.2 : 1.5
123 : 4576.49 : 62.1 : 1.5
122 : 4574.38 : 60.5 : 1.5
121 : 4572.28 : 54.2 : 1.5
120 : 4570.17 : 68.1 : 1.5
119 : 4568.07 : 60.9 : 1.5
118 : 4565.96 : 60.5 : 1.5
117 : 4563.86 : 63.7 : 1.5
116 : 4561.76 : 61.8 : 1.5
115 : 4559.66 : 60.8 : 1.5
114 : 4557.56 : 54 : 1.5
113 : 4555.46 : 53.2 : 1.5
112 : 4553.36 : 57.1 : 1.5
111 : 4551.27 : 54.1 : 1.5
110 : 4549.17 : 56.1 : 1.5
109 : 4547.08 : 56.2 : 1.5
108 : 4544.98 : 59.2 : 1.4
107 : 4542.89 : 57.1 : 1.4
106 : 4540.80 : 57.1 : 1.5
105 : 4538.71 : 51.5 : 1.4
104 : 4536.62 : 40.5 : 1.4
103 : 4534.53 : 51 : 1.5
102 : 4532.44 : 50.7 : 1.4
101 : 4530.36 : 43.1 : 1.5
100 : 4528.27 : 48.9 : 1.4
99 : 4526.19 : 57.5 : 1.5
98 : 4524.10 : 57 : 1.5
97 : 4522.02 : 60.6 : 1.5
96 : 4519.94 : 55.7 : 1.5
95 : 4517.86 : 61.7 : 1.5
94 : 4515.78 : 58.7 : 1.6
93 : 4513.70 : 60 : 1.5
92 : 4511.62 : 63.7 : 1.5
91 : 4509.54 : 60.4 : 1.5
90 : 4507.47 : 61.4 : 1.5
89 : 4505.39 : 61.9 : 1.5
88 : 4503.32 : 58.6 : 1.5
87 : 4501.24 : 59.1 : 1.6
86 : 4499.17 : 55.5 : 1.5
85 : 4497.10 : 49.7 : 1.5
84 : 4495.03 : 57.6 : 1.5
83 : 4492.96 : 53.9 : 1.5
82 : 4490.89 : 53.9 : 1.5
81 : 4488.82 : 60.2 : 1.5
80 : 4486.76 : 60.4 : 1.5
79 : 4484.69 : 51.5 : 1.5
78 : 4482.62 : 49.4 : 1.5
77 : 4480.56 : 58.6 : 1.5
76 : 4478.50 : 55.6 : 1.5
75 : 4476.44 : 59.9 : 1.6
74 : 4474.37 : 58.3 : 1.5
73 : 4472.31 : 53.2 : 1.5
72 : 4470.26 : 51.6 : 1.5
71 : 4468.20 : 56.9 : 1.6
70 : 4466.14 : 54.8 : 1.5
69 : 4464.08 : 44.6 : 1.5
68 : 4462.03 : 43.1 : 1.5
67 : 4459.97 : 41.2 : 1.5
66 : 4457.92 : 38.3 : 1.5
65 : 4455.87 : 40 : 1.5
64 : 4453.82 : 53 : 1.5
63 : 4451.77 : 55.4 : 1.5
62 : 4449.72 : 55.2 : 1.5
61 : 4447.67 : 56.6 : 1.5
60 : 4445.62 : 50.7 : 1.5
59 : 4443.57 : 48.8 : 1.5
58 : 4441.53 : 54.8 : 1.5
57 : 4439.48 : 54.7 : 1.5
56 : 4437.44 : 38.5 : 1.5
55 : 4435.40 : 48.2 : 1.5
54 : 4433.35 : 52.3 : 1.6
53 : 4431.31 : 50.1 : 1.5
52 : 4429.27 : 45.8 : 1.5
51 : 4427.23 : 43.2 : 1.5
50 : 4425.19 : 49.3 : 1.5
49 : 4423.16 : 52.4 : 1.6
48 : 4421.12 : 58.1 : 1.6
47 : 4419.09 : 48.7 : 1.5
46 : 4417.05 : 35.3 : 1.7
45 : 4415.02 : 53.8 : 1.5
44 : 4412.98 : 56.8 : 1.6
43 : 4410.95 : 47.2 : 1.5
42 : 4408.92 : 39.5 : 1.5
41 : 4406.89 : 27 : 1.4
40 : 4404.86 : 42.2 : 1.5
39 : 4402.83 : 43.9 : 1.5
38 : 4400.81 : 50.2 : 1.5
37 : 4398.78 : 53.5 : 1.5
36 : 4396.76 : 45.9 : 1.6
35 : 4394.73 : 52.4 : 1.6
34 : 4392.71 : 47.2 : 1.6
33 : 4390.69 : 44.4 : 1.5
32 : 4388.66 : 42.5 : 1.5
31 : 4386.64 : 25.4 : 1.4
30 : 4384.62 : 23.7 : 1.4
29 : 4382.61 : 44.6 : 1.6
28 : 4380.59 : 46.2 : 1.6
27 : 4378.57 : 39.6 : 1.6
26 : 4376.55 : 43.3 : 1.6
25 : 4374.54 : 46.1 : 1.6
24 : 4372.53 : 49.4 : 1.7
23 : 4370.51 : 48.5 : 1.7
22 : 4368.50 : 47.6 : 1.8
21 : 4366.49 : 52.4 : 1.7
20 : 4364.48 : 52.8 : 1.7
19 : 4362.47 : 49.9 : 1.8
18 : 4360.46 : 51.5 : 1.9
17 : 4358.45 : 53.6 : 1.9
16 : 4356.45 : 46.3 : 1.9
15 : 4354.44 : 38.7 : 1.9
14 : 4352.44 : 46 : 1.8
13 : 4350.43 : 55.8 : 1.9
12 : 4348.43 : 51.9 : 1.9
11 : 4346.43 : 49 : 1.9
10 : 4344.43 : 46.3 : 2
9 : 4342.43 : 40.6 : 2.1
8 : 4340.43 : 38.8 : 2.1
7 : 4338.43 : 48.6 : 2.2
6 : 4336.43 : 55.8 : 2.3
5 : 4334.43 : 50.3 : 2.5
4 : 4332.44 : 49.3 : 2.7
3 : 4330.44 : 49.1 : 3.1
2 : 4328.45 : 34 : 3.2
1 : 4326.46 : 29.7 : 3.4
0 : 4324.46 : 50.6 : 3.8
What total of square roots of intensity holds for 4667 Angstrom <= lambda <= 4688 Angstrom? 78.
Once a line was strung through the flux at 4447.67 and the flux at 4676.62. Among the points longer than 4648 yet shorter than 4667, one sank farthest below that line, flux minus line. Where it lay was 4648.71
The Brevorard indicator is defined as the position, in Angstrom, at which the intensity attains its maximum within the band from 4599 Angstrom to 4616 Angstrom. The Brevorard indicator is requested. 4612.46 Angstrom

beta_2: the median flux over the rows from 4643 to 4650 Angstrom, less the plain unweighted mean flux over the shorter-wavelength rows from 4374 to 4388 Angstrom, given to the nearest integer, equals 19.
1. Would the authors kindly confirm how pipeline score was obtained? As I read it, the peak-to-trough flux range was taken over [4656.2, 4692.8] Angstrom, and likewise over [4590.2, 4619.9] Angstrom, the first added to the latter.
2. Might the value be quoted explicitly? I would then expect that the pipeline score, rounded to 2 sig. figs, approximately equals 27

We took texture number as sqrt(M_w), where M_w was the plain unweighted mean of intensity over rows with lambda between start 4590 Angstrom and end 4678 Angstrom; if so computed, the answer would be 7.8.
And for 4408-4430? 6.9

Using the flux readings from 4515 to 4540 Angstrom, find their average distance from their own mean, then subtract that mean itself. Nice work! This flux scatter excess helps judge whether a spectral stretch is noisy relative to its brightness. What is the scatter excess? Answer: -47.6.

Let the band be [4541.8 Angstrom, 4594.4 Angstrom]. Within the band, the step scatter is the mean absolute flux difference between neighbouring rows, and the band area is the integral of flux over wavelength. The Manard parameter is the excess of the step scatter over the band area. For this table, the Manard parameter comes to -3119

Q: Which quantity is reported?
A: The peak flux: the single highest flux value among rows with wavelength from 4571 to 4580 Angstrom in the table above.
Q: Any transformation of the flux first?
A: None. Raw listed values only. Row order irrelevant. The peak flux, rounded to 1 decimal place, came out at 63.2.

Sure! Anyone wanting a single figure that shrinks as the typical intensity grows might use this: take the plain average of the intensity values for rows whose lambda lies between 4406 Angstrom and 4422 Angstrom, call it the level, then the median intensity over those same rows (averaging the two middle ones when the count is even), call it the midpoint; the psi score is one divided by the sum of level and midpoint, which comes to 0.0107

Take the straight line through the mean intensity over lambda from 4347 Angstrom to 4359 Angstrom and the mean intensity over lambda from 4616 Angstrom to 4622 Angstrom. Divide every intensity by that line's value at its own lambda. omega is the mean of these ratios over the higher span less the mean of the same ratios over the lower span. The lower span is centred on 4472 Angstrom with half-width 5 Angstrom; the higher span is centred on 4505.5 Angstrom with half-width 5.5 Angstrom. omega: 0.05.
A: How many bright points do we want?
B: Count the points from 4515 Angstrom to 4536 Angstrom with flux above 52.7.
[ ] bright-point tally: 6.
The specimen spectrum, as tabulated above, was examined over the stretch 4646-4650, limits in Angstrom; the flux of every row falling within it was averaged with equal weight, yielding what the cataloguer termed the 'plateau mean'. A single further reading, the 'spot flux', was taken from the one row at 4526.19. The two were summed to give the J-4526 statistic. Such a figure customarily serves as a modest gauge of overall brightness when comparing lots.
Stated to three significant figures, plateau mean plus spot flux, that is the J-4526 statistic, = 115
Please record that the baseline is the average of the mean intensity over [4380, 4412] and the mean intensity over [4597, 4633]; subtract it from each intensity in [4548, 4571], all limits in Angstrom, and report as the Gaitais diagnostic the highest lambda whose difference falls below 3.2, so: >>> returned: 4557.56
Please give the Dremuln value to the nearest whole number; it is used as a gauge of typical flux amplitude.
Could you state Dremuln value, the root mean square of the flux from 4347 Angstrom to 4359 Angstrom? 49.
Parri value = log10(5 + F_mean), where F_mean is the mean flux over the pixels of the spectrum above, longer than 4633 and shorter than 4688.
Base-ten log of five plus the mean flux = 1.82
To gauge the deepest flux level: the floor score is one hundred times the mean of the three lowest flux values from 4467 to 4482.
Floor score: 5347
